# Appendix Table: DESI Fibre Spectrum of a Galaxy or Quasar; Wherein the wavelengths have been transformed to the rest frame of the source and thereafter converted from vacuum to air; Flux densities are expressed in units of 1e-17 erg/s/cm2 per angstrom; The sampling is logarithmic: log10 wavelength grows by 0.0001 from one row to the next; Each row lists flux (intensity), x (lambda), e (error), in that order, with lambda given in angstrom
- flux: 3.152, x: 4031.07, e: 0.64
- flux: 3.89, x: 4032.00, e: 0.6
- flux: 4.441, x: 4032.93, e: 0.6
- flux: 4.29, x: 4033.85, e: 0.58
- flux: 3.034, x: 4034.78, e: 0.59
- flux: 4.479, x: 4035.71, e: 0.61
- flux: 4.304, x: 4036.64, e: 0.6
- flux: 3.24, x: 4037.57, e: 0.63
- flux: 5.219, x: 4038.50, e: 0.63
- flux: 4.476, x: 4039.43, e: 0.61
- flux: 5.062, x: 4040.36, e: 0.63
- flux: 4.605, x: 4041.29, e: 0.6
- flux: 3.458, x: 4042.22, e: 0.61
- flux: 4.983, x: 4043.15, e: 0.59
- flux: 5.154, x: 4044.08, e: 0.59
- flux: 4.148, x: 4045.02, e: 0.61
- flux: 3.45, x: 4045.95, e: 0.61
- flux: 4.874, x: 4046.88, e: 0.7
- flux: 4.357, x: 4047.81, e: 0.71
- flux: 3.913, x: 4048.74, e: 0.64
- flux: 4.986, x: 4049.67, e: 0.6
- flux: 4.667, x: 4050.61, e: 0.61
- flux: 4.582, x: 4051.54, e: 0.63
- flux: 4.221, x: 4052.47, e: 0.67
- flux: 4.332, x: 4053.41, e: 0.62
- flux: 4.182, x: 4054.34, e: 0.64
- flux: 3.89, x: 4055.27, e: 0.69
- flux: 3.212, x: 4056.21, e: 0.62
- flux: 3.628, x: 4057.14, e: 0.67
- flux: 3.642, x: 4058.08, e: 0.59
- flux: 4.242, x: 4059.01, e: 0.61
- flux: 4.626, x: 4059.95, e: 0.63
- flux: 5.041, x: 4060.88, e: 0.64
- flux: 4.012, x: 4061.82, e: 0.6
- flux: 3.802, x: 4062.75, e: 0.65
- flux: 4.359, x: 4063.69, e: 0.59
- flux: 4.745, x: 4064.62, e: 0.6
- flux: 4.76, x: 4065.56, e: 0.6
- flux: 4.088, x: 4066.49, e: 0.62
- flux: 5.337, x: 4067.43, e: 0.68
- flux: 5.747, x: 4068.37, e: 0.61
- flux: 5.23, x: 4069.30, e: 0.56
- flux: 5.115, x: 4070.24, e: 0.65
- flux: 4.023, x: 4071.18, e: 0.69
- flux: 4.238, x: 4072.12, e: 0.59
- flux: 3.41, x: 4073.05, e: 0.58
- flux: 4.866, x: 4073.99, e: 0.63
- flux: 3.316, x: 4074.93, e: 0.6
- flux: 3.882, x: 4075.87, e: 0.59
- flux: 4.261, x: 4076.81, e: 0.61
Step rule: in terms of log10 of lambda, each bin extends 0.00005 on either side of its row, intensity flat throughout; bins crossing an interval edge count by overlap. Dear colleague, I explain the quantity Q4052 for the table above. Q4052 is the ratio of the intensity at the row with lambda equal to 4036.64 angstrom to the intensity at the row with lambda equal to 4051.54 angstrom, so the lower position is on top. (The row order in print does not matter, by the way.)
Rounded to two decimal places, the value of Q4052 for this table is 0.94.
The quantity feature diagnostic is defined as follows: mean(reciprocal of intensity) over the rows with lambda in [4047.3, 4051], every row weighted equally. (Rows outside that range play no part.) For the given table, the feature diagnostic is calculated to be 0.225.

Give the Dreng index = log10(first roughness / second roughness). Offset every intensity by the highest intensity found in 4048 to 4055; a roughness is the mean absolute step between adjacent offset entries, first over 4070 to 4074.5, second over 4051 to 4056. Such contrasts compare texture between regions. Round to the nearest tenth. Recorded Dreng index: 0.6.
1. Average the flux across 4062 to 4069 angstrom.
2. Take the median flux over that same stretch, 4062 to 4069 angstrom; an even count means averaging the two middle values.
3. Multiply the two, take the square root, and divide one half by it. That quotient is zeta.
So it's 0.106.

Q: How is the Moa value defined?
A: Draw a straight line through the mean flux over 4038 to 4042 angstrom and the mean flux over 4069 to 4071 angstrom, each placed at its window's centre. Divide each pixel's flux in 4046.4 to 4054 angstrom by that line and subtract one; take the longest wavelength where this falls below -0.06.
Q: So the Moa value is 4053.41 angstrom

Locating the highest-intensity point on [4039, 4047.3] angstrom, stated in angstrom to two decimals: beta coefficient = 4044.08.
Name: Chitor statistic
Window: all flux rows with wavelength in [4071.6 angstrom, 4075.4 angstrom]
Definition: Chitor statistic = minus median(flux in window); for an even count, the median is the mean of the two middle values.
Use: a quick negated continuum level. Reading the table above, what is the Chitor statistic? -3.8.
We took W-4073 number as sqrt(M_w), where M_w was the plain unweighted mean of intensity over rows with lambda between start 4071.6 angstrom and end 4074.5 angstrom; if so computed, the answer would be 2.04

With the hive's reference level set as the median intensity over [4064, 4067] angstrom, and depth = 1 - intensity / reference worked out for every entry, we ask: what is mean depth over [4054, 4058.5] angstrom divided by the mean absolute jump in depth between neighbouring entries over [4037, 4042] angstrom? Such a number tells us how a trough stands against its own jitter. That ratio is 1.1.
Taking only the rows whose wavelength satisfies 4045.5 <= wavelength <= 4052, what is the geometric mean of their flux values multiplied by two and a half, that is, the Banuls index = 10.9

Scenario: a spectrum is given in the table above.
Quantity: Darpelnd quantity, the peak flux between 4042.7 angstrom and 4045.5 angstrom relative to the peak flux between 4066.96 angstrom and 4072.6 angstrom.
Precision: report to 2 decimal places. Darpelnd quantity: 0.90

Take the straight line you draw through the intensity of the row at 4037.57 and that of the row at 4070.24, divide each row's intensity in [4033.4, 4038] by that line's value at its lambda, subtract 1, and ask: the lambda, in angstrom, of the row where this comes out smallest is 4034.78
